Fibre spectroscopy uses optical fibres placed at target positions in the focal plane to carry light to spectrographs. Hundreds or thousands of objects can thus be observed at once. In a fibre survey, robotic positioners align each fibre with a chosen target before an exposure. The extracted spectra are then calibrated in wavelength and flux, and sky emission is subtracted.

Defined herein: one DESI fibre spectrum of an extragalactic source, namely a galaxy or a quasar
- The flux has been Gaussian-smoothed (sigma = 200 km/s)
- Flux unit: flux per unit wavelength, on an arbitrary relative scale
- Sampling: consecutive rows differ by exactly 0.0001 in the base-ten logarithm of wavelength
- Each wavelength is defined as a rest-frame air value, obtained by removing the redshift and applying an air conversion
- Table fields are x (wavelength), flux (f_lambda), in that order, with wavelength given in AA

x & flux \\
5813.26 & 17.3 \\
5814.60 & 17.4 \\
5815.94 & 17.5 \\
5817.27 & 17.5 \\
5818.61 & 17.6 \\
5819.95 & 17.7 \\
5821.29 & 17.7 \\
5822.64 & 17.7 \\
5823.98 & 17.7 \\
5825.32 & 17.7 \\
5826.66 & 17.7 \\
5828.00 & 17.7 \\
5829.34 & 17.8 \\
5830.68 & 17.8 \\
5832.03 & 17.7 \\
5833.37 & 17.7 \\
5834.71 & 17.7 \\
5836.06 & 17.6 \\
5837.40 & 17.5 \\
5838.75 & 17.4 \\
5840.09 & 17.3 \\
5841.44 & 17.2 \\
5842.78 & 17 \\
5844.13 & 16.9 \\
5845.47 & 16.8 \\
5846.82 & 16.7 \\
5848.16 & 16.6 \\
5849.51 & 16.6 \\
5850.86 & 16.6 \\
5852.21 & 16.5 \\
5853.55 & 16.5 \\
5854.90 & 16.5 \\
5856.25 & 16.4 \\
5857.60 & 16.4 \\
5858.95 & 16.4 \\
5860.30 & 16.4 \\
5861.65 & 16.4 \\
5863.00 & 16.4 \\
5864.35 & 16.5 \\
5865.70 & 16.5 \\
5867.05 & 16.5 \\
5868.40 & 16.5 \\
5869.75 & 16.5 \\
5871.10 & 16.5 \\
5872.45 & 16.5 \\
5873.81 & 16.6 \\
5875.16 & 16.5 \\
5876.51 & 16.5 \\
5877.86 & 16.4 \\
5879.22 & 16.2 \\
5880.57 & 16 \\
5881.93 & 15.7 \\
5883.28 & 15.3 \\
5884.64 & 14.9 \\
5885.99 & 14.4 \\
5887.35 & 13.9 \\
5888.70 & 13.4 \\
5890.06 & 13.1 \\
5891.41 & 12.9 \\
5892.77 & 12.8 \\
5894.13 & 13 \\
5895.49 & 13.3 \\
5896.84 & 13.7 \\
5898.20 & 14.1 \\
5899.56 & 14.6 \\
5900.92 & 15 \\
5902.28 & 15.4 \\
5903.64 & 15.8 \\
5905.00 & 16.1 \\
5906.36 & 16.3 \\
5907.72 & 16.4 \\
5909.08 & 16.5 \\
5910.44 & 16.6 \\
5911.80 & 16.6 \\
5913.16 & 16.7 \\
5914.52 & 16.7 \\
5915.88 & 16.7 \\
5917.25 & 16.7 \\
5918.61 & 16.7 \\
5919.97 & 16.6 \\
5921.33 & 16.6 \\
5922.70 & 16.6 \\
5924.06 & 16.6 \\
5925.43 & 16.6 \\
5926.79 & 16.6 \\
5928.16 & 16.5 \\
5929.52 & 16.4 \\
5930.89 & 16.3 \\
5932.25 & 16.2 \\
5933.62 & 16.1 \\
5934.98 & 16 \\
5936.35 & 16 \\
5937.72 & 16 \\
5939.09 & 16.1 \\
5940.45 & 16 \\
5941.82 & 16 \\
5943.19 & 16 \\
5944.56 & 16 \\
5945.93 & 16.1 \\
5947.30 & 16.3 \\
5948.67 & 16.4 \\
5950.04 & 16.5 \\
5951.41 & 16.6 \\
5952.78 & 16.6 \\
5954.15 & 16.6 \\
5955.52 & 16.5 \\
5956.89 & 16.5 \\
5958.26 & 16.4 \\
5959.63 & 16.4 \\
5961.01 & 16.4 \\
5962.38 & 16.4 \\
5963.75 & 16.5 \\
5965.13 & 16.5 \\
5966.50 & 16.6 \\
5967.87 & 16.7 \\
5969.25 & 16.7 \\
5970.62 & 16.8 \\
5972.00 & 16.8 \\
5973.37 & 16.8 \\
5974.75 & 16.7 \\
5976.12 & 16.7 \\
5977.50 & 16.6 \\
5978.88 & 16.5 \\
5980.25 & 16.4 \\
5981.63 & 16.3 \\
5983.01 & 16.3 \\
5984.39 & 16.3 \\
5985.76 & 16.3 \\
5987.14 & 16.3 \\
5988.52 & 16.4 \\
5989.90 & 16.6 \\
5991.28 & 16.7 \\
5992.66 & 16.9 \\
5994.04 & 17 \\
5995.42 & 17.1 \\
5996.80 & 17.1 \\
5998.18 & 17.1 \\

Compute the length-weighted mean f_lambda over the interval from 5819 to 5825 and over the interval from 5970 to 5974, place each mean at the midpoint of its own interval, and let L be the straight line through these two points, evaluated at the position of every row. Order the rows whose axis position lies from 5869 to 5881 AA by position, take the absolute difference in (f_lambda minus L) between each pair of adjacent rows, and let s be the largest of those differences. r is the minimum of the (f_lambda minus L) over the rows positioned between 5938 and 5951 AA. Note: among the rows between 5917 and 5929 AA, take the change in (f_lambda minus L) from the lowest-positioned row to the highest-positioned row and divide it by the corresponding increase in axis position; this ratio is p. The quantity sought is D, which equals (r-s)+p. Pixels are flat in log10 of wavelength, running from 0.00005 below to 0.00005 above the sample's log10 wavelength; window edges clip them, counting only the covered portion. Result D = -1.19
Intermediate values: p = -0.01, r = -0.98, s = 0.19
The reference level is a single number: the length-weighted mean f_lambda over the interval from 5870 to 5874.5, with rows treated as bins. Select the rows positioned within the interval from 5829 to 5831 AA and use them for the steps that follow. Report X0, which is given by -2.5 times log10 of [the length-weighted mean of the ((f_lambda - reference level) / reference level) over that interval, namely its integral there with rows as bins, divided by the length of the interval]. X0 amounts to 3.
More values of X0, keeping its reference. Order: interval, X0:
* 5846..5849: 5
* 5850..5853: 7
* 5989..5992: 5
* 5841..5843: 4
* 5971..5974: 4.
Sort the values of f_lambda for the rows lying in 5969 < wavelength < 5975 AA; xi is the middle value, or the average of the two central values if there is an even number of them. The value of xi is 16.8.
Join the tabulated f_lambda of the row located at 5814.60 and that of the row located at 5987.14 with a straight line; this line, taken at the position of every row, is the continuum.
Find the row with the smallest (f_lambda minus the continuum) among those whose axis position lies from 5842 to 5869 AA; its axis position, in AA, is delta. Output 5856.25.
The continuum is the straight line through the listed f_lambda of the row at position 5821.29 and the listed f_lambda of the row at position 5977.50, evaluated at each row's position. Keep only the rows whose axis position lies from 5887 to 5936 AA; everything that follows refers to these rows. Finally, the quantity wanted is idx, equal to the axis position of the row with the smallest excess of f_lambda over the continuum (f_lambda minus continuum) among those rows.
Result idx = 5892.77 AA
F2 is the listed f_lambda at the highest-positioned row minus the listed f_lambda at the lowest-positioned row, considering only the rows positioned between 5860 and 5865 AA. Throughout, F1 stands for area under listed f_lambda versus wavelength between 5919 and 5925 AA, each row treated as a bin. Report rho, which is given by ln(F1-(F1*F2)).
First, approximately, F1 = 100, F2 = 0.1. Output 4.5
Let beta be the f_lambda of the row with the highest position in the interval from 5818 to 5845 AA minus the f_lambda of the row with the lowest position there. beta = -0.7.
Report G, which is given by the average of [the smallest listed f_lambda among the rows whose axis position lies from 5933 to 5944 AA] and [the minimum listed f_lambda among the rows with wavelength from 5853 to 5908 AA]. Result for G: 14.4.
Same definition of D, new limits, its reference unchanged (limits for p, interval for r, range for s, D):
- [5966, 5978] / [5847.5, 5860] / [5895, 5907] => -1.58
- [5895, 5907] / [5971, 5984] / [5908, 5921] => -0.27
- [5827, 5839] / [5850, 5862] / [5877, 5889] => -1.59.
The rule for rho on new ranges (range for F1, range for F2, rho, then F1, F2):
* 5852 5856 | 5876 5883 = 4.8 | 66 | -0.8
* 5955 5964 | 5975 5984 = 5.3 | 148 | -0.4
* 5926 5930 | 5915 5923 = 4.3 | 66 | -0.1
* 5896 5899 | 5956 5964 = 3.7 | 42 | 0.0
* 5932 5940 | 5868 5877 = 4.9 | 128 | 0.0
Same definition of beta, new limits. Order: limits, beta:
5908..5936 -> -0.5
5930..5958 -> 0.2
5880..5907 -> 0.3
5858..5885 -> -1.5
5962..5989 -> 0.0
